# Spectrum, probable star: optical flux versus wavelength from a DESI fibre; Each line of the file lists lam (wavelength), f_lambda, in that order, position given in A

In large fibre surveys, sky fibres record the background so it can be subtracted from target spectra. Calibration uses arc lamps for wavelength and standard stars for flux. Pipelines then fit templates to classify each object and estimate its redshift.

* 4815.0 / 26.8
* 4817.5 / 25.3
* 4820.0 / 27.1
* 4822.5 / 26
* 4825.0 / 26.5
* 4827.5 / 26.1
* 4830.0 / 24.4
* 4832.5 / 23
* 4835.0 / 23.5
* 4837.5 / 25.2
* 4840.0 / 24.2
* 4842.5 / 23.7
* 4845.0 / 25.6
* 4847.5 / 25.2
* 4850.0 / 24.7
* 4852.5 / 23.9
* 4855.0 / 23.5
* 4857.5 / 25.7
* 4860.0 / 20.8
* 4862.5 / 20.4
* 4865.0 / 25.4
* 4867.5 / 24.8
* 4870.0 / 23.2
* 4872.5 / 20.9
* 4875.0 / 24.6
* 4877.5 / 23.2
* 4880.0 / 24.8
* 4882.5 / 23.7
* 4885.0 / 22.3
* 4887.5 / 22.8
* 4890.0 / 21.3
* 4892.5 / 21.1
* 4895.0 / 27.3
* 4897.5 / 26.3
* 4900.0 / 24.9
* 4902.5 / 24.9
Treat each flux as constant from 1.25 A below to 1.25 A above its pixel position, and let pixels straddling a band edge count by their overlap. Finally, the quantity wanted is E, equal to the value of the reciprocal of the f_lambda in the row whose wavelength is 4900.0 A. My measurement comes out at 0.0402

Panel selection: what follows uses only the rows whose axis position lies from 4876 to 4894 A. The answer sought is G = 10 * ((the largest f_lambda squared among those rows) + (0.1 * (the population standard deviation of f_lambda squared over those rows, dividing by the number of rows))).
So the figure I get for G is 6206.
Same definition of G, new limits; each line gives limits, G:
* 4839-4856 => 6590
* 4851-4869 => 6695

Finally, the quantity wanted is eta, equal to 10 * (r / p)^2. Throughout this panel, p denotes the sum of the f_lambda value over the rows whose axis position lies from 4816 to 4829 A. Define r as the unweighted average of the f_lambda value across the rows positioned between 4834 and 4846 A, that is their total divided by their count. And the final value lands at 0.35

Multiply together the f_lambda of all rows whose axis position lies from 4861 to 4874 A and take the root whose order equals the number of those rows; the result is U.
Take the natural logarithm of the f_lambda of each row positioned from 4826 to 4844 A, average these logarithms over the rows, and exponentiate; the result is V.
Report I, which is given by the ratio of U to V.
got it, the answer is 0.94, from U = 22.9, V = 24.3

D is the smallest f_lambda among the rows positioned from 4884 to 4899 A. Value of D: 21.1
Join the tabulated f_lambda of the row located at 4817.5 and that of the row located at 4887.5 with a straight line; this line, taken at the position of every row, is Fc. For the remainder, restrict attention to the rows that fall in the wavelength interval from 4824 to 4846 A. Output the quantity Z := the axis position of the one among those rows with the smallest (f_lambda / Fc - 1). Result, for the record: 4832.5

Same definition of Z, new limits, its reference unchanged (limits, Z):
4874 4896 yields 4892.5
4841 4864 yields 4862.5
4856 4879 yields 4862.5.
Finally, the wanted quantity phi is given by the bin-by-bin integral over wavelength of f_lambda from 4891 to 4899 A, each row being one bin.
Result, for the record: 198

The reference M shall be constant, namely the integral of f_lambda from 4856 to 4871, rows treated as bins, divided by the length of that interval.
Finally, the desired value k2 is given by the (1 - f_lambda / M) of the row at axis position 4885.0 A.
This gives 0.047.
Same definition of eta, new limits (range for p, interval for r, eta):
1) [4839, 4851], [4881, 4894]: 0.32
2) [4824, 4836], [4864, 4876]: 0.37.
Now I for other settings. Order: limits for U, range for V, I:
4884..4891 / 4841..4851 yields 0.89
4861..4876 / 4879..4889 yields 0.99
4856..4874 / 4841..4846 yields 0.93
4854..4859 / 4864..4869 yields 0.98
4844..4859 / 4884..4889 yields 1.10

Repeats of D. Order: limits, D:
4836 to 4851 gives 23.7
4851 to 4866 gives 20.4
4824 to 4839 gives 23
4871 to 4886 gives 20.9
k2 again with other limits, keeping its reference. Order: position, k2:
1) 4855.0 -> -0.005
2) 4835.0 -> -0.005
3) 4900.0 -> -0.065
